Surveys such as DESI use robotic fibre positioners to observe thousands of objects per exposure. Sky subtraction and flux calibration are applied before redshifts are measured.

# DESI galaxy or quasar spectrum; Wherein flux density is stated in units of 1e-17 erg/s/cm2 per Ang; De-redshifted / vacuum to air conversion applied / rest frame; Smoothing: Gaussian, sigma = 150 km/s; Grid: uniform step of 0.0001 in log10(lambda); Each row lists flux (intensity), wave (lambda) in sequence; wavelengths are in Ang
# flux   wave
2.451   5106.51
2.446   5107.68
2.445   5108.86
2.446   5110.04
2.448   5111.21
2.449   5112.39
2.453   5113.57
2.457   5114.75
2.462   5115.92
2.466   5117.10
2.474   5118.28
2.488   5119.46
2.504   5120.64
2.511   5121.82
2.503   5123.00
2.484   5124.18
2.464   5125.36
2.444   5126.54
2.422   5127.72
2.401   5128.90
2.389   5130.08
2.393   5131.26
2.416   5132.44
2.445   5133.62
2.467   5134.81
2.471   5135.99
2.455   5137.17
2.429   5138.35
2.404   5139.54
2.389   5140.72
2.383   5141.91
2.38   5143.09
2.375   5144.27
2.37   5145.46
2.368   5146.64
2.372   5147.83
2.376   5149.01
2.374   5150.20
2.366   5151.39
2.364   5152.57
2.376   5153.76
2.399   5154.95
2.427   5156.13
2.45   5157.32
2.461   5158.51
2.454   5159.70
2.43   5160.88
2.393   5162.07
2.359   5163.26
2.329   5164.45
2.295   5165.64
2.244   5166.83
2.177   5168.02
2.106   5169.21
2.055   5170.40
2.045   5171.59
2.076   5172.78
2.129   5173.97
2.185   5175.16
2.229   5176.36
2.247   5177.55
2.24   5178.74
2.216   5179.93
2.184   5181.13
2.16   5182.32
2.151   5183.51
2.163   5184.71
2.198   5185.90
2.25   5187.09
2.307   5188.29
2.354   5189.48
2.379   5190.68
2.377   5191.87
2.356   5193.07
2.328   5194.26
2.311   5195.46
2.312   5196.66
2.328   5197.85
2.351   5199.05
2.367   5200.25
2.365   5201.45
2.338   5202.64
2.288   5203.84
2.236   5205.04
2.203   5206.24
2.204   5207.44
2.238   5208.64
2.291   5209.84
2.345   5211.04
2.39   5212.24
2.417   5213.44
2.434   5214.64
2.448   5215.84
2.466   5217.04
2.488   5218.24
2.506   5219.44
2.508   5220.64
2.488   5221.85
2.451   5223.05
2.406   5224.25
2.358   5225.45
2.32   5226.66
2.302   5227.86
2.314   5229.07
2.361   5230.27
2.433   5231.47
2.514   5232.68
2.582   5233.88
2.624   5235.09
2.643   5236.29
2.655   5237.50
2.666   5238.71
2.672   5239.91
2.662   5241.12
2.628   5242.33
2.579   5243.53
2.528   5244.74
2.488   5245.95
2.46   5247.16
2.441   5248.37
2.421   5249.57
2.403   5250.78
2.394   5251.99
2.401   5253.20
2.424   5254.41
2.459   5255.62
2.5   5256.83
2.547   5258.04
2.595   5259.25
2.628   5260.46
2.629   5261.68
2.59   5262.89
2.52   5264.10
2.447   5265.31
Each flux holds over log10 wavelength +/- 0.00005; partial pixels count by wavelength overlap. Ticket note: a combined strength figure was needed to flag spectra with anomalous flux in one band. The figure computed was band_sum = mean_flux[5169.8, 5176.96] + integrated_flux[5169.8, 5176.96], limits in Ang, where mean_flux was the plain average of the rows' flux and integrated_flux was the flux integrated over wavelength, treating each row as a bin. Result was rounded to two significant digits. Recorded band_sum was 17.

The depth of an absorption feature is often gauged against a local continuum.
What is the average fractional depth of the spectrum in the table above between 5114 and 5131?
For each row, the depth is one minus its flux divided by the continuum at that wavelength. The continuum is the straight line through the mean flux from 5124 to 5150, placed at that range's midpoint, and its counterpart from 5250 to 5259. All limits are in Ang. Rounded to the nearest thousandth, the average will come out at -0.022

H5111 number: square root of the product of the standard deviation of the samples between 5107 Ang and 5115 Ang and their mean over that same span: 0.10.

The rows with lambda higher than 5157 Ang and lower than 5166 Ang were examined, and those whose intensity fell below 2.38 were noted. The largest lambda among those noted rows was 5165.64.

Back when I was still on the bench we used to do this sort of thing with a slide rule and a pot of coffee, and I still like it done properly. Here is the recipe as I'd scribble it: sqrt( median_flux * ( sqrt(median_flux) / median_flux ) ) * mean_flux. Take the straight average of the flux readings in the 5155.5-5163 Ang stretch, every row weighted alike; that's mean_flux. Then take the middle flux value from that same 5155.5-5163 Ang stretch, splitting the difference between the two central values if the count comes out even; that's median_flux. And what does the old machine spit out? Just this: 3.04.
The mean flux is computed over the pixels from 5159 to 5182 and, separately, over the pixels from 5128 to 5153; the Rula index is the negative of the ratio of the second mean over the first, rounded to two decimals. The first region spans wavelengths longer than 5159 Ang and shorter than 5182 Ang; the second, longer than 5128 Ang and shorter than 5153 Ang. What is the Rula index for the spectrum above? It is -1.08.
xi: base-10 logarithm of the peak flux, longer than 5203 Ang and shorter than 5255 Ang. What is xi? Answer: 0.427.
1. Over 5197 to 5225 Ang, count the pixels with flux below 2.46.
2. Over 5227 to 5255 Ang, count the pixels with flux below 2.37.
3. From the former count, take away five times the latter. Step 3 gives 3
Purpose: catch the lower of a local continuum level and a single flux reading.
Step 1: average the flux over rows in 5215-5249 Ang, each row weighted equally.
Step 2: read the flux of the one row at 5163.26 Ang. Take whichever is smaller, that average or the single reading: 2.36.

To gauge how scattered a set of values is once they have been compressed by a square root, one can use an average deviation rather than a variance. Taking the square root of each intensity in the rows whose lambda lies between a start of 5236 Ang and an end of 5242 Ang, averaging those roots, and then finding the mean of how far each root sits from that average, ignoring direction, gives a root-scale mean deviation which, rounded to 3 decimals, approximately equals 0.003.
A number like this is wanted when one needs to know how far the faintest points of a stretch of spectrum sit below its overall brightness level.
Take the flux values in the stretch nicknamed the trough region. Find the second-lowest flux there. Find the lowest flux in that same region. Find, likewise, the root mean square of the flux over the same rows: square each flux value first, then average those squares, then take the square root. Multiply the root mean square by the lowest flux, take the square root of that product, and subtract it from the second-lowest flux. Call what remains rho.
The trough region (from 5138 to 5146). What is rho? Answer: -0.0050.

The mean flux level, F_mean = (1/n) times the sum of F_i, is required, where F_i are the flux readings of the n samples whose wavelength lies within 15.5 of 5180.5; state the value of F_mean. 2.222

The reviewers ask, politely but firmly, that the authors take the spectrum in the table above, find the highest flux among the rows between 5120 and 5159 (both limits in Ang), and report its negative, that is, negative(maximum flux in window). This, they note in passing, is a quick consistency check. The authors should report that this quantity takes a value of -2.51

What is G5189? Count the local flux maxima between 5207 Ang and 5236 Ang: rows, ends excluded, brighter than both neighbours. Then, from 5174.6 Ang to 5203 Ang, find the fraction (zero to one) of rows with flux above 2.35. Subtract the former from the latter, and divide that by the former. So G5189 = -0.71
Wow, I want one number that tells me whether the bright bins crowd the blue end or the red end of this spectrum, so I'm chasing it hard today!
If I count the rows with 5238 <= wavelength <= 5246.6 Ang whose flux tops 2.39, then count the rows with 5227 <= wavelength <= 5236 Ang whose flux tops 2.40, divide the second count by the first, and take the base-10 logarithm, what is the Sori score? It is -0.2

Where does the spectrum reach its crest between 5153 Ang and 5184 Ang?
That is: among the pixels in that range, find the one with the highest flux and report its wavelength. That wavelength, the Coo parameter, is 5158.51 Ang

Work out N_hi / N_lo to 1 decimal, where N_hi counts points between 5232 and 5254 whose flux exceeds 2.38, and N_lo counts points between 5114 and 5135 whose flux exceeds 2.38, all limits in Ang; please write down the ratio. 1.0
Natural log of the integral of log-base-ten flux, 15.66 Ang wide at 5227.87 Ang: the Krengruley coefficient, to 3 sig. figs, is 1.80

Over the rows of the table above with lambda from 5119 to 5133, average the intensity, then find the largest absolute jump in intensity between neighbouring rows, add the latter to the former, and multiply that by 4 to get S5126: 9.9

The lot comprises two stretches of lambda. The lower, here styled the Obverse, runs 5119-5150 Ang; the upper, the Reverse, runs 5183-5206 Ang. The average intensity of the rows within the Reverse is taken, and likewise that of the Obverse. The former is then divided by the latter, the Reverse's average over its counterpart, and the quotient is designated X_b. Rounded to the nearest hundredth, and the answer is 0.95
